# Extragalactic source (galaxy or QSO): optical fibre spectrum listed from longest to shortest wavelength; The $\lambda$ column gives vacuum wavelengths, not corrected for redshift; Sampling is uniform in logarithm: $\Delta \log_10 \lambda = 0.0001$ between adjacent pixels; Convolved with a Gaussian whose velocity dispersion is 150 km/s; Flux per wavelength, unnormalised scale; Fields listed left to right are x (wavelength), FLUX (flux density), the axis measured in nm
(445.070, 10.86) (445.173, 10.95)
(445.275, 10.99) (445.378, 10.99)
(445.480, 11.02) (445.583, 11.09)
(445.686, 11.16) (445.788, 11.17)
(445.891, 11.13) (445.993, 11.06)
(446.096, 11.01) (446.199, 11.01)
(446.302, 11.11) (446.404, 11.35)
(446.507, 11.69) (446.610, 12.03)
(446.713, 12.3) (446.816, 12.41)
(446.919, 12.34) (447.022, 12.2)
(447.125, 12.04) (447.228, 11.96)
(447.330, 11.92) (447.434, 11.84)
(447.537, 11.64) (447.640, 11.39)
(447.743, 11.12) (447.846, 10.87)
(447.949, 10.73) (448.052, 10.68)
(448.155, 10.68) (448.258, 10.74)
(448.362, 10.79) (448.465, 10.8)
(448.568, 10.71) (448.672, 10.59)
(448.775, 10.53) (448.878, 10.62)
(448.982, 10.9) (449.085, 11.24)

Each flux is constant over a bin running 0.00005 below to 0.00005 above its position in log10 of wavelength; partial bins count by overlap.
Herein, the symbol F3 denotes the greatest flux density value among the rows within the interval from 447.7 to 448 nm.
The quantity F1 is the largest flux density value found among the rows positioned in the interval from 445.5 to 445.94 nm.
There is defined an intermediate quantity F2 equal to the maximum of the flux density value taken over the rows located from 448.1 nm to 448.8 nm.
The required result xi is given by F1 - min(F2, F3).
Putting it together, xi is 0.37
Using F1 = 11.17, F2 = 10.8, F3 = 11.12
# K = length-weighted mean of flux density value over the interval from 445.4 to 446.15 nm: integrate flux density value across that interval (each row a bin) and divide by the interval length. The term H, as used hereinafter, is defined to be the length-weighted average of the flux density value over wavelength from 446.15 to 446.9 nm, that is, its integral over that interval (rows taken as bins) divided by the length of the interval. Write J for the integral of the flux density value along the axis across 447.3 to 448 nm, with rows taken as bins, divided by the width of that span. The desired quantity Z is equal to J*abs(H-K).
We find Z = 7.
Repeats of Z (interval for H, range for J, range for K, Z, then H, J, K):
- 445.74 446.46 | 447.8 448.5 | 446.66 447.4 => 11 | 11.1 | 10.8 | 12.1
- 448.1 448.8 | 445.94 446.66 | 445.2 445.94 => 4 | 10.7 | 11.3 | 11.1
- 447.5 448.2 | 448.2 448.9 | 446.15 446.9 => 8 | 11.0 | 10.7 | 11.7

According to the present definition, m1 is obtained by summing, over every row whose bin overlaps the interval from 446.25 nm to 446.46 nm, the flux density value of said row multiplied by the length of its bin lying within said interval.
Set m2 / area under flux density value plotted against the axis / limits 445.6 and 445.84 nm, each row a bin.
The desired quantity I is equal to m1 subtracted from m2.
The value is 0.31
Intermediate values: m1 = 2.364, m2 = 2.68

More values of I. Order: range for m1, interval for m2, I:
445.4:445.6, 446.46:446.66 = 0.16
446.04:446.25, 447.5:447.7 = -0.01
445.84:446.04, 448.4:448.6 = -0.07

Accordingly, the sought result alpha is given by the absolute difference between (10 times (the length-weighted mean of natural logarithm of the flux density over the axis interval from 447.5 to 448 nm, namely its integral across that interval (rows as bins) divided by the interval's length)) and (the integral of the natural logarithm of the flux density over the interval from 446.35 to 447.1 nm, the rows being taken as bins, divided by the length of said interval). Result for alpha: 21.6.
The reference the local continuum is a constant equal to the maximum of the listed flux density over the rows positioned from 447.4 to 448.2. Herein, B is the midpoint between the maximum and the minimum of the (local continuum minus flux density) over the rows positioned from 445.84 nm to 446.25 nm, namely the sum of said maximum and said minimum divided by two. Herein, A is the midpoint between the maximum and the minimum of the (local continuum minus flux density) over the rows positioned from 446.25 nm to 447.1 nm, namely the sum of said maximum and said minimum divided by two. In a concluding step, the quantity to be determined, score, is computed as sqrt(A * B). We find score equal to 0.2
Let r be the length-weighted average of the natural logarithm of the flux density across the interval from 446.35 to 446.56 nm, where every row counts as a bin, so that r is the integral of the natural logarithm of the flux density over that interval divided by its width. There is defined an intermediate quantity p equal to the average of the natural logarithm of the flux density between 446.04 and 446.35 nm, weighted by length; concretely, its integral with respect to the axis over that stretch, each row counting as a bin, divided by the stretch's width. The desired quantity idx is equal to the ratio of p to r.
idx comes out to 0.98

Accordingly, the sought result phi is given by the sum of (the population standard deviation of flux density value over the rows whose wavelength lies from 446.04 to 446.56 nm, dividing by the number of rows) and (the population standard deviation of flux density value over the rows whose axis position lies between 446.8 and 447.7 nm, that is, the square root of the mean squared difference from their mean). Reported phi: 0.57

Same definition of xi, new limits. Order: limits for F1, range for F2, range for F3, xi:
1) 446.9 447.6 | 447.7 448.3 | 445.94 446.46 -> 1.22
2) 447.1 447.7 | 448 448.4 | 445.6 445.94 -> 1.25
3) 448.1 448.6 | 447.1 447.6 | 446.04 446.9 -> -1.24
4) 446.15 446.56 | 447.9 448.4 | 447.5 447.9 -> 0.90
